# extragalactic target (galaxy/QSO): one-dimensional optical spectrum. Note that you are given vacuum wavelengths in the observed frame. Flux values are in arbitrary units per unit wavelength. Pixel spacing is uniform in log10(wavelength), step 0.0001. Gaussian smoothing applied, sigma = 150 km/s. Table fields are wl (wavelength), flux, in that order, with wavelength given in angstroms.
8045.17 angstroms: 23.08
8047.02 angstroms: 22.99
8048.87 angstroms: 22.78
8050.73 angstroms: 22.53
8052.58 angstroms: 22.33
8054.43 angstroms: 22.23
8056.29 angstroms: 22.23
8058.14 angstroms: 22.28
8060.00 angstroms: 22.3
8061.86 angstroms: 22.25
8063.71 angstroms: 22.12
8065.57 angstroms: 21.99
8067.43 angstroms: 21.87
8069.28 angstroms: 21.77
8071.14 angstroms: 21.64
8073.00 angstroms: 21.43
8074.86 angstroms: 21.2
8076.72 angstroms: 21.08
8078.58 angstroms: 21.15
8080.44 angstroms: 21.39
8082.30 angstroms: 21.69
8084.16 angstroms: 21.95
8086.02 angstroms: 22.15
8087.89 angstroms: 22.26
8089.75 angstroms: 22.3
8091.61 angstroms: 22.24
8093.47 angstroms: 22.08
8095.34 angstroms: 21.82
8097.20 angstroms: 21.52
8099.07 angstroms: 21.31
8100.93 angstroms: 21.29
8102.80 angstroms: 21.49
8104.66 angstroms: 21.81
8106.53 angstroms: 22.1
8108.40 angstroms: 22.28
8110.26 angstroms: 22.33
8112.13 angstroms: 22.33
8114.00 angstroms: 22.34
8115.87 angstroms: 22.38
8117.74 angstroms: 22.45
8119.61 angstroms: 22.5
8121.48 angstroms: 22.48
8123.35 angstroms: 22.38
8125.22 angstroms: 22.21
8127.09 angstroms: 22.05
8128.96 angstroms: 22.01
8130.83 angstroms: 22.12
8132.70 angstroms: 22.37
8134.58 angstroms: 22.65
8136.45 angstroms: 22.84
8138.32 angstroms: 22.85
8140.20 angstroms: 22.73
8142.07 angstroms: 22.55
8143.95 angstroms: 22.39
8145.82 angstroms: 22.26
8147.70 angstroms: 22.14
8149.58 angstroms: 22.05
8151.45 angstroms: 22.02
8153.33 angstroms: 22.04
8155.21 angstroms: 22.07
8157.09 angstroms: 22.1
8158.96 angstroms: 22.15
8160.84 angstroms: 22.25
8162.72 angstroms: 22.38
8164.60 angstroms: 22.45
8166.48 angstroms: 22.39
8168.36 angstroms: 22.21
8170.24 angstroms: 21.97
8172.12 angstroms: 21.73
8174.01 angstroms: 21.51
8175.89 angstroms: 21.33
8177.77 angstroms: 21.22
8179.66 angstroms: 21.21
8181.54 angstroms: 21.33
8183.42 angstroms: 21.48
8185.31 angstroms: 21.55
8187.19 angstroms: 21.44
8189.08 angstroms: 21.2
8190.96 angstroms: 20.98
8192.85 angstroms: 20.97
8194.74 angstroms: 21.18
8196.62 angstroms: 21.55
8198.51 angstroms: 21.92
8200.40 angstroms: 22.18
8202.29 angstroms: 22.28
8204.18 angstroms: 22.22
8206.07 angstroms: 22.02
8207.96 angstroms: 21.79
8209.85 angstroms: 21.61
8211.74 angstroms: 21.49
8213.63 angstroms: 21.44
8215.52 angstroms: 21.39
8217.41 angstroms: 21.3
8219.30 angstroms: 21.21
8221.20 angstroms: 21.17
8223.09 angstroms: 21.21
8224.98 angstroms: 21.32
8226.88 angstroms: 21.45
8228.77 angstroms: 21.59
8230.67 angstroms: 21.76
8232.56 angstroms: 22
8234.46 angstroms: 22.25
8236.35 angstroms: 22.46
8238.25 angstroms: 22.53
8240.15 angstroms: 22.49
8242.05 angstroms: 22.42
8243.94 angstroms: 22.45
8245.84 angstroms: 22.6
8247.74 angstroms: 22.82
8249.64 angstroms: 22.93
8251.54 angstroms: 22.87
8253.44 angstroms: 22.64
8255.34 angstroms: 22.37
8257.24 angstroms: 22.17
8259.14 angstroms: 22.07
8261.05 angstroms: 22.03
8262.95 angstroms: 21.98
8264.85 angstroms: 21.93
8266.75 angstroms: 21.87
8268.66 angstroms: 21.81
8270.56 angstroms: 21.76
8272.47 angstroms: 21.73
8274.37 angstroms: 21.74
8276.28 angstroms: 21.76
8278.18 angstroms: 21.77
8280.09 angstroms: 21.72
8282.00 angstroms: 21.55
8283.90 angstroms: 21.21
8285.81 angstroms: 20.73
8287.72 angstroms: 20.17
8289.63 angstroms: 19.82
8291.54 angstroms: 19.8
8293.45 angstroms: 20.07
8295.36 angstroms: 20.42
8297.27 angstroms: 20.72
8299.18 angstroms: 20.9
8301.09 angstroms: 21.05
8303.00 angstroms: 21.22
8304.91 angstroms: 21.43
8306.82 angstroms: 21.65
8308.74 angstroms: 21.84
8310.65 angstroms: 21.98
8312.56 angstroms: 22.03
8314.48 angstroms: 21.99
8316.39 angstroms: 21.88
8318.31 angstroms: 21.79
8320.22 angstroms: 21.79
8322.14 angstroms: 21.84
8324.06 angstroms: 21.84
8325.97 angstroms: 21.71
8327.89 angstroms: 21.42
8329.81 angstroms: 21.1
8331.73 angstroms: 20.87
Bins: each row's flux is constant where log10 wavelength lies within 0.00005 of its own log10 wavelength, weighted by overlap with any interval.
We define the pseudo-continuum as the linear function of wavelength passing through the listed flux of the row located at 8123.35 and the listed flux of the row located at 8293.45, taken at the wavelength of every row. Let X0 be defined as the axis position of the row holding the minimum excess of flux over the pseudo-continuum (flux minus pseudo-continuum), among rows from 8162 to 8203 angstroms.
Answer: 8190.96 angstroms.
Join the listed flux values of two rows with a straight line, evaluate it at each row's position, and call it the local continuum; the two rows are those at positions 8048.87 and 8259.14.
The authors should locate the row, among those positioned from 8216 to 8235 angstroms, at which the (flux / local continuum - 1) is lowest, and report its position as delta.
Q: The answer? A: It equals 8221.20 angstroms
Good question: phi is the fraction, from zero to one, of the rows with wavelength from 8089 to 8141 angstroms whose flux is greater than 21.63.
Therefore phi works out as 0.86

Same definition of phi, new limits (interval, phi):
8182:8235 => 0.32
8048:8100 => 0.75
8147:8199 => 0.54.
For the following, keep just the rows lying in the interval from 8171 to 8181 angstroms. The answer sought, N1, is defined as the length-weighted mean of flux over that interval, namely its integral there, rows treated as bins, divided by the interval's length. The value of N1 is 21.4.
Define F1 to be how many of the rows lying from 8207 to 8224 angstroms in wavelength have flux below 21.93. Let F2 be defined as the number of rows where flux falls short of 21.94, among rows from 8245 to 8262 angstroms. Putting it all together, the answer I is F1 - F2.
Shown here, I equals 9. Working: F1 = 9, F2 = 0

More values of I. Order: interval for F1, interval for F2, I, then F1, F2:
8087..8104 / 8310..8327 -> -1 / 5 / 6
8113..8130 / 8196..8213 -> -5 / 0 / 5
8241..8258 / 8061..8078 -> -6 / 0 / 6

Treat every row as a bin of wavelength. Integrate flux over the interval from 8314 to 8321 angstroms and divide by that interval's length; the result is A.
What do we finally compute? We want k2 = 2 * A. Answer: 43.7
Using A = 21.9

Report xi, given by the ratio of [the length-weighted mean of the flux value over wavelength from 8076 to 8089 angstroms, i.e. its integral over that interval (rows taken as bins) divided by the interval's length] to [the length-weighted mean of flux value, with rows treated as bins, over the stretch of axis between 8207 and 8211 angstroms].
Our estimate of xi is 1.000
